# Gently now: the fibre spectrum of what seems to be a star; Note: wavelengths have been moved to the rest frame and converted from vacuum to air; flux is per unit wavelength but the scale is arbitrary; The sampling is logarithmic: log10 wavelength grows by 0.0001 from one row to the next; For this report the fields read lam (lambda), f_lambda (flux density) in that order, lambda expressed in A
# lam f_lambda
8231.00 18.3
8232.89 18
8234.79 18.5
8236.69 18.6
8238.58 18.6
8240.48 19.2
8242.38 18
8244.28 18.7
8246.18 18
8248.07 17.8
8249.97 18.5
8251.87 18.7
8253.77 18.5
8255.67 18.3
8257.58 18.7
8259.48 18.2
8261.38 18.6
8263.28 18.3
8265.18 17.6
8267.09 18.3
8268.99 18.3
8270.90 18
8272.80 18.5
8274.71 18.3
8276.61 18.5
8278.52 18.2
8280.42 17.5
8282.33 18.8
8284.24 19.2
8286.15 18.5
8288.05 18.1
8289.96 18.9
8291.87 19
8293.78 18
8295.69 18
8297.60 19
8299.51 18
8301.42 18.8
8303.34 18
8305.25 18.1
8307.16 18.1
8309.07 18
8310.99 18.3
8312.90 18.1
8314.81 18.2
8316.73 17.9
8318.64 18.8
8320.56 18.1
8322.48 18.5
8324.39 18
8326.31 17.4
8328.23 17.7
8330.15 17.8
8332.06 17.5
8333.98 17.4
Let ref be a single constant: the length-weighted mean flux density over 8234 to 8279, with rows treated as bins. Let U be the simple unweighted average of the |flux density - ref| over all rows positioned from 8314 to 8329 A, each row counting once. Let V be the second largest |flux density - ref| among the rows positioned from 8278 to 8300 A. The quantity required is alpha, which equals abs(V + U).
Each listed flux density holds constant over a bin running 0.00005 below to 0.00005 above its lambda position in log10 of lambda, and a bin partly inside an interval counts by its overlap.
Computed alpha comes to 1.26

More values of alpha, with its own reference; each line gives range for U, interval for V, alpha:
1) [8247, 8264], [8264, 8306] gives 1.05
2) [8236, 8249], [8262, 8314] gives 1.25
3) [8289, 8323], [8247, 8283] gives 1.13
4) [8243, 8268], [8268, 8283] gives 0.70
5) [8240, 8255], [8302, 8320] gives 0.81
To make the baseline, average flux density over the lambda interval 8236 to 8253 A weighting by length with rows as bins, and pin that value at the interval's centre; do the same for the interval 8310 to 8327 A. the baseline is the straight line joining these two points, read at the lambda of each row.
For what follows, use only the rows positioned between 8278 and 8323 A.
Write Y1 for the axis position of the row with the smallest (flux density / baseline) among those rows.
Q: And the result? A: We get 8280.42 A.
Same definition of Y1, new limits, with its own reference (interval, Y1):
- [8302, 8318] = 8316.73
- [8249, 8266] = 8265.18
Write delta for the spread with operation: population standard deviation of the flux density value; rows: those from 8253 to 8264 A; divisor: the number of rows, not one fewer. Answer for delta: 0.18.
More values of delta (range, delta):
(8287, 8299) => 0.47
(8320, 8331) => 0.34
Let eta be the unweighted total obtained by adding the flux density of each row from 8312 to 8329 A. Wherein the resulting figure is 163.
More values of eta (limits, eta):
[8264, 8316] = 494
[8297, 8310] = 128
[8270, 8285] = 147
